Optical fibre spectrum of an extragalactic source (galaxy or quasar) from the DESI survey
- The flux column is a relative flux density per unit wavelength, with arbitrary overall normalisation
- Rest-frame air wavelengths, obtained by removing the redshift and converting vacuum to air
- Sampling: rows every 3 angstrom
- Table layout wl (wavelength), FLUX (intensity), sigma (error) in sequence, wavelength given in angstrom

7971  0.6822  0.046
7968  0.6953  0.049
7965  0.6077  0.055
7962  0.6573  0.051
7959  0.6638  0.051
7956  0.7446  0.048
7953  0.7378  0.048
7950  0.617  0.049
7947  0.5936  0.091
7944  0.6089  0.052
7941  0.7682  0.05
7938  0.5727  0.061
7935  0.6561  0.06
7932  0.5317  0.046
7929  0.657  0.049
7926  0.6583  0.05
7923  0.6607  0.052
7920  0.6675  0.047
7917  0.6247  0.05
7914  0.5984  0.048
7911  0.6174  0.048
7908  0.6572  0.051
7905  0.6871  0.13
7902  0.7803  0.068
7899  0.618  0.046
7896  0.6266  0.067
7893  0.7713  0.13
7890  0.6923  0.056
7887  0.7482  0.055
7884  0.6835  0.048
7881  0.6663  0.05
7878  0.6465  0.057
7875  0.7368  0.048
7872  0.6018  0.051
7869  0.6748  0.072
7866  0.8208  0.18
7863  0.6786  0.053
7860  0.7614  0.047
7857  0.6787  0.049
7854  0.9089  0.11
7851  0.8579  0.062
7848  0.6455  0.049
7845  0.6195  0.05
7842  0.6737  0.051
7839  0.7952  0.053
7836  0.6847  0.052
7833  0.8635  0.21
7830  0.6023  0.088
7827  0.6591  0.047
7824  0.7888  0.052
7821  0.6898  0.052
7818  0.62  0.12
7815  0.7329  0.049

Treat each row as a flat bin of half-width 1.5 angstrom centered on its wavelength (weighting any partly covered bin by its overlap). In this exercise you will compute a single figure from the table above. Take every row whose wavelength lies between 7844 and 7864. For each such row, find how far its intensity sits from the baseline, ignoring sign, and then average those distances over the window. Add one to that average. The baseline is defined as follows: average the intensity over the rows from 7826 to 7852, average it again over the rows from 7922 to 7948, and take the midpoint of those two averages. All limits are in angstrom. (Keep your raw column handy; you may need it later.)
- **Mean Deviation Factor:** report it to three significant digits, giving 1.09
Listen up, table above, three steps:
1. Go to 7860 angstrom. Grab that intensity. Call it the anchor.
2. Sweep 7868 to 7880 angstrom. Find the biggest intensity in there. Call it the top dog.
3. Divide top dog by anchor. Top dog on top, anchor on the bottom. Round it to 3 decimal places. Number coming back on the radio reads 0.968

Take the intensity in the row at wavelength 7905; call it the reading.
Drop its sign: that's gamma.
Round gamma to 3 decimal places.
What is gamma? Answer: 0.687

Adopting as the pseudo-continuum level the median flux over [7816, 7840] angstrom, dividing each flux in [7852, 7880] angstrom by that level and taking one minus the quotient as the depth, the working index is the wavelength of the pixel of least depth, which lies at 7854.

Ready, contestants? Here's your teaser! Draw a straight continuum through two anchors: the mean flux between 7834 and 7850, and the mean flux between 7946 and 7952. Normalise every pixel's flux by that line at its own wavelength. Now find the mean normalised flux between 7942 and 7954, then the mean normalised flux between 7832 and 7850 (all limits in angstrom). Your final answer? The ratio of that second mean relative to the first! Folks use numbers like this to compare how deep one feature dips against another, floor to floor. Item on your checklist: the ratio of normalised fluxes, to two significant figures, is 0.99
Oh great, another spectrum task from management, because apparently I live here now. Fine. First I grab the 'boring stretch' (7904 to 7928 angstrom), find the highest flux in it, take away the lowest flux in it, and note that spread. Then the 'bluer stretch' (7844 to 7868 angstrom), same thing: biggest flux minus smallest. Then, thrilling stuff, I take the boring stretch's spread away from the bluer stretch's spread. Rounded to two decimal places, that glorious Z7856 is 0.20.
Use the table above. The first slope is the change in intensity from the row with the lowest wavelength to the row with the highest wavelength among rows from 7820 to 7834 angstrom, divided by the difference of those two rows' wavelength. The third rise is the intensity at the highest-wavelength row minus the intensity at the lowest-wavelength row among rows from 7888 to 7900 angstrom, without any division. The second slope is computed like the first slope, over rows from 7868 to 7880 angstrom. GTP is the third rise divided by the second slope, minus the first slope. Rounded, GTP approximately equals 24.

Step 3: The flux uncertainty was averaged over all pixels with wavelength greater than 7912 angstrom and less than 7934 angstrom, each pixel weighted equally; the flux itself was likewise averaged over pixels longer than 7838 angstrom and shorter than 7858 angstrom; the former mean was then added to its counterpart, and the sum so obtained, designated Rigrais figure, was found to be 0.789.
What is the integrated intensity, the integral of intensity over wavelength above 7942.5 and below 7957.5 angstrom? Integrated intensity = 9.9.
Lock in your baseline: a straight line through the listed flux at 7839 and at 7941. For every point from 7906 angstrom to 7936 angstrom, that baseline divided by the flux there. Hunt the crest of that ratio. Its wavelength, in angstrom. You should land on 7932 angstrom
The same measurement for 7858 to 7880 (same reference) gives 7872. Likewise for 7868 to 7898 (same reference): 7872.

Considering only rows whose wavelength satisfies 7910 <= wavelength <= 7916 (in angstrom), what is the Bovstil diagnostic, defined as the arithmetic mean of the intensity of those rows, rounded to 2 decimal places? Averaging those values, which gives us 0.61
